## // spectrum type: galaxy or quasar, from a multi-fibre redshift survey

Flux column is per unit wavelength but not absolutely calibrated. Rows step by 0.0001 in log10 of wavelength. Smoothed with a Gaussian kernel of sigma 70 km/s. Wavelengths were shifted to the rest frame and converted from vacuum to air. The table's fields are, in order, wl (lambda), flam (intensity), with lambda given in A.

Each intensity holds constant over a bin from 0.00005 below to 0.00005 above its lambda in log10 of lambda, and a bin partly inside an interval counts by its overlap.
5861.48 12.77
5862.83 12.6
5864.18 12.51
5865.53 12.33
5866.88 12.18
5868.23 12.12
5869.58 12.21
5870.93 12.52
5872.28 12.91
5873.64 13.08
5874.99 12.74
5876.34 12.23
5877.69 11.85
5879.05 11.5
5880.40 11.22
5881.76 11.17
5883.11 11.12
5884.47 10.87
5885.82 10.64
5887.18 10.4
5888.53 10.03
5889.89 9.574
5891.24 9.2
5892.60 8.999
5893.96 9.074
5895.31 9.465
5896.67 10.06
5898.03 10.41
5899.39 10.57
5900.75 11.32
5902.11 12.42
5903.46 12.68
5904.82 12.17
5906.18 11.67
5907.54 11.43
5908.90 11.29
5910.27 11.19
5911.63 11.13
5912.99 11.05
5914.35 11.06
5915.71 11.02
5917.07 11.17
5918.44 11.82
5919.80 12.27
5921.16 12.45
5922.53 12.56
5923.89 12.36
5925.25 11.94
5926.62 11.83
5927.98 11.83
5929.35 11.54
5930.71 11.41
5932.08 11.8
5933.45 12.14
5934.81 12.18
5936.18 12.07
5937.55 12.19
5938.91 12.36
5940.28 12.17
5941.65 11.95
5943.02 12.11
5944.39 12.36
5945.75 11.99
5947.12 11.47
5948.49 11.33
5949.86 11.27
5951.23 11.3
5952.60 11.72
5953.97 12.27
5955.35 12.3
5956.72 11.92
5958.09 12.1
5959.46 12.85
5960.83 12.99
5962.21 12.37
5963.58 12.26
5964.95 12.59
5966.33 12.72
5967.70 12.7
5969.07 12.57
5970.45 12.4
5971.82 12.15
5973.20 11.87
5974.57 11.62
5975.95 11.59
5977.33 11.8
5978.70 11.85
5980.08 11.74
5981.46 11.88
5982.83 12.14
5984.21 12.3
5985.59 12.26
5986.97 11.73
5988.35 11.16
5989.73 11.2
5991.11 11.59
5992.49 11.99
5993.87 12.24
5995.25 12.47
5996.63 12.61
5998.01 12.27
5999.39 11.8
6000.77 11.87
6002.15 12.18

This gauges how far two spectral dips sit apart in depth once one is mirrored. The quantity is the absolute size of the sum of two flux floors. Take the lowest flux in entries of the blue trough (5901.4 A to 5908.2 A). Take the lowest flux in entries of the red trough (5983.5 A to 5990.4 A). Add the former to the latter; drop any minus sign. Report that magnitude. 22.6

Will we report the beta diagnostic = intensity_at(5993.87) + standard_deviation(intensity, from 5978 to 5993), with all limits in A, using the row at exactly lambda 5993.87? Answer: 12.6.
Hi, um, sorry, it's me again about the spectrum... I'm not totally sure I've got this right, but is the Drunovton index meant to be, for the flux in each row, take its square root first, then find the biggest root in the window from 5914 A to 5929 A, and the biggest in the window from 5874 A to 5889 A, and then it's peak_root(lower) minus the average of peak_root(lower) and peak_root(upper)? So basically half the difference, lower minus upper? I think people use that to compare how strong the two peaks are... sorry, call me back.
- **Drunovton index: 0.013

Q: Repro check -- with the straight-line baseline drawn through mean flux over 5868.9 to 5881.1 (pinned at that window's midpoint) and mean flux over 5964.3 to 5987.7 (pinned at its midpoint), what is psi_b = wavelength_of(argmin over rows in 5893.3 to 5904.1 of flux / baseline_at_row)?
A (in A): 5893.96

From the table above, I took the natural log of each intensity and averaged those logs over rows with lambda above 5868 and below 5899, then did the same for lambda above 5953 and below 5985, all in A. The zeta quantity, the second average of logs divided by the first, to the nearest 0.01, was 1.05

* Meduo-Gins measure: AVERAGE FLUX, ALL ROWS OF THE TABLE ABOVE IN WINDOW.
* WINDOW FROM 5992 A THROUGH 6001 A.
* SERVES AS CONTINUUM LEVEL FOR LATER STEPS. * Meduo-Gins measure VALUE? 12.2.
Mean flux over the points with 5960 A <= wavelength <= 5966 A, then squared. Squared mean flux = 158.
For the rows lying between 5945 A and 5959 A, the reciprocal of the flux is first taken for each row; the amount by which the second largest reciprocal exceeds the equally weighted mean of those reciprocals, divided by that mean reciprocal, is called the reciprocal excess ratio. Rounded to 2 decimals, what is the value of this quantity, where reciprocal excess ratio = 0.04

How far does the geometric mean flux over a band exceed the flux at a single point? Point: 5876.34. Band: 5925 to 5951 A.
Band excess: -0.3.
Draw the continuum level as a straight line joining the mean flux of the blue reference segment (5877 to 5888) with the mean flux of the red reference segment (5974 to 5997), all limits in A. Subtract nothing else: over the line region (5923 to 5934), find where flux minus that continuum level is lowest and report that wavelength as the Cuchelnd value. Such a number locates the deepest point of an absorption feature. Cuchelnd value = 5930.71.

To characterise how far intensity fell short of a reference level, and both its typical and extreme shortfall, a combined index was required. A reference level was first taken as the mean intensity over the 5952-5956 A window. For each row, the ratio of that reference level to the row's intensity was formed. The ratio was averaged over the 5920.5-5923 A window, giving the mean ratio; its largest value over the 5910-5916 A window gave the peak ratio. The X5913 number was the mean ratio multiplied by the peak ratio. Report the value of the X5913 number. 1.06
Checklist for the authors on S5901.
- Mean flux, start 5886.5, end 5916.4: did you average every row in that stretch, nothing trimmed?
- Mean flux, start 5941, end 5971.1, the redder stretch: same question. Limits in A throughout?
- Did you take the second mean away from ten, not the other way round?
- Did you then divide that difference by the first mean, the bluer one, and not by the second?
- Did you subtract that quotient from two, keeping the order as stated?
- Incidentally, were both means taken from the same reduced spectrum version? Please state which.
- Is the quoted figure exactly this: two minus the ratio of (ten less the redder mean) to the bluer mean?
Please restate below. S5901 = 2.20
